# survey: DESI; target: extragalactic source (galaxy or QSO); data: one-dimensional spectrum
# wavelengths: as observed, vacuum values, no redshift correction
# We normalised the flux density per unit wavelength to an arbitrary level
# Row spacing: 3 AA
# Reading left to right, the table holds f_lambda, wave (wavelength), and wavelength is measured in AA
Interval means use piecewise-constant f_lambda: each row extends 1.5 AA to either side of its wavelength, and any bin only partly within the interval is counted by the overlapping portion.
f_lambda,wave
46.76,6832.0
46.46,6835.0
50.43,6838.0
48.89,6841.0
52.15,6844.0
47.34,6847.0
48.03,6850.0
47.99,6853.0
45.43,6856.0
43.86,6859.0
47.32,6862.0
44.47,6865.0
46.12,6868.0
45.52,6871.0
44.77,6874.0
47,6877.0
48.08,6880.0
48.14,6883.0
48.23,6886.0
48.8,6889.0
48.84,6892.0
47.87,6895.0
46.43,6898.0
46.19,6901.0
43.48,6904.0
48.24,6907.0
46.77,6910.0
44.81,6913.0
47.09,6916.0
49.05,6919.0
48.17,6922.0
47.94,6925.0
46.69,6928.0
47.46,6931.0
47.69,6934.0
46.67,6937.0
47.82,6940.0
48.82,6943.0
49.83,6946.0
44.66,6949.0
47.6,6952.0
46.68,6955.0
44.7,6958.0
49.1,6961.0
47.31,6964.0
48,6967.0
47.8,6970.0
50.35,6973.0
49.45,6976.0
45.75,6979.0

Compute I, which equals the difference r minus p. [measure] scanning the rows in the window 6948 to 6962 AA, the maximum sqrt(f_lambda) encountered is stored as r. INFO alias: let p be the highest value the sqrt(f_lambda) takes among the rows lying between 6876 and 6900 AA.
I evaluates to 0.02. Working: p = 6.99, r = 7.007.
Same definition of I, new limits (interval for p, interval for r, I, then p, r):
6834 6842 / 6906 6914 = -0.16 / 7.10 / 6.946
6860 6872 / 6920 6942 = 0.06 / 6.88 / 6.940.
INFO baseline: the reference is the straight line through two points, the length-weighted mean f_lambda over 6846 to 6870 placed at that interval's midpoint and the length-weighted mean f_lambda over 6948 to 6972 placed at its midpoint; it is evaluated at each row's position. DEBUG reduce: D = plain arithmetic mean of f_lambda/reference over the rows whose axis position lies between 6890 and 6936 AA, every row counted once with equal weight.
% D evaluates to 1.01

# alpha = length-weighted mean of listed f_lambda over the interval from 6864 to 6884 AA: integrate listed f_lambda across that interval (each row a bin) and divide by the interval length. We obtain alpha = 46.3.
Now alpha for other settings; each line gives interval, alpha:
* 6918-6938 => 47.7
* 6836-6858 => 48.5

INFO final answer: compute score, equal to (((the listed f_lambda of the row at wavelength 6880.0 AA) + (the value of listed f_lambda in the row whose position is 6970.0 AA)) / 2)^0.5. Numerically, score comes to 6.92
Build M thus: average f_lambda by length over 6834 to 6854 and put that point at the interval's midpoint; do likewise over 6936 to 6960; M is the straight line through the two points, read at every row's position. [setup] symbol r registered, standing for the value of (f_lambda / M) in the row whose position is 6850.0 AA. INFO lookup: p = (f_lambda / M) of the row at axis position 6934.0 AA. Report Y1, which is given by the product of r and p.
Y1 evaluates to 0.992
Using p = 1.01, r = 0.986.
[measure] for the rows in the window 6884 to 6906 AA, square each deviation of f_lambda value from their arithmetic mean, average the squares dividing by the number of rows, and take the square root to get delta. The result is 1.8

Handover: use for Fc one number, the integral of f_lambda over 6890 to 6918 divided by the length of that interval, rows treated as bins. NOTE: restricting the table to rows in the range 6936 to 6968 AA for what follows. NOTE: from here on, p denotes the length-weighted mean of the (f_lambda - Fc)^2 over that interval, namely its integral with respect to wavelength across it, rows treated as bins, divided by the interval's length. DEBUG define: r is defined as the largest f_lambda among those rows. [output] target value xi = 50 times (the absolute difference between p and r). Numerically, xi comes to 2342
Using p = 3.0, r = 49.83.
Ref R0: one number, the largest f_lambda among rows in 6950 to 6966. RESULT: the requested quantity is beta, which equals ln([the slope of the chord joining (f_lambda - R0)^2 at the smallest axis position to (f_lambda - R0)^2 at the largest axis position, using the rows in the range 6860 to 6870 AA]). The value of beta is -0.05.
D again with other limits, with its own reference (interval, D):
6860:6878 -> 0.99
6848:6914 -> 1.00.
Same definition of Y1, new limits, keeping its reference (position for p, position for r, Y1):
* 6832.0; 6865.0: 0.875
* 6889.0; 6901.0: 0.978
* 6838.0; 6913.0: 0.968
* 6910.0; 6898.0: 0.948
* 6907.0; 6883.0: 1.008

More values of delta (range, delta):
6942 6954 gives 1.9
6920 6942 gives 0.6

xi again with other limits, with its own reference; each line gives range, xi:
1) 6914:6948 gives 2371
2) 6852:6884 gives 2286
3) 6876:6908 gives 2305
